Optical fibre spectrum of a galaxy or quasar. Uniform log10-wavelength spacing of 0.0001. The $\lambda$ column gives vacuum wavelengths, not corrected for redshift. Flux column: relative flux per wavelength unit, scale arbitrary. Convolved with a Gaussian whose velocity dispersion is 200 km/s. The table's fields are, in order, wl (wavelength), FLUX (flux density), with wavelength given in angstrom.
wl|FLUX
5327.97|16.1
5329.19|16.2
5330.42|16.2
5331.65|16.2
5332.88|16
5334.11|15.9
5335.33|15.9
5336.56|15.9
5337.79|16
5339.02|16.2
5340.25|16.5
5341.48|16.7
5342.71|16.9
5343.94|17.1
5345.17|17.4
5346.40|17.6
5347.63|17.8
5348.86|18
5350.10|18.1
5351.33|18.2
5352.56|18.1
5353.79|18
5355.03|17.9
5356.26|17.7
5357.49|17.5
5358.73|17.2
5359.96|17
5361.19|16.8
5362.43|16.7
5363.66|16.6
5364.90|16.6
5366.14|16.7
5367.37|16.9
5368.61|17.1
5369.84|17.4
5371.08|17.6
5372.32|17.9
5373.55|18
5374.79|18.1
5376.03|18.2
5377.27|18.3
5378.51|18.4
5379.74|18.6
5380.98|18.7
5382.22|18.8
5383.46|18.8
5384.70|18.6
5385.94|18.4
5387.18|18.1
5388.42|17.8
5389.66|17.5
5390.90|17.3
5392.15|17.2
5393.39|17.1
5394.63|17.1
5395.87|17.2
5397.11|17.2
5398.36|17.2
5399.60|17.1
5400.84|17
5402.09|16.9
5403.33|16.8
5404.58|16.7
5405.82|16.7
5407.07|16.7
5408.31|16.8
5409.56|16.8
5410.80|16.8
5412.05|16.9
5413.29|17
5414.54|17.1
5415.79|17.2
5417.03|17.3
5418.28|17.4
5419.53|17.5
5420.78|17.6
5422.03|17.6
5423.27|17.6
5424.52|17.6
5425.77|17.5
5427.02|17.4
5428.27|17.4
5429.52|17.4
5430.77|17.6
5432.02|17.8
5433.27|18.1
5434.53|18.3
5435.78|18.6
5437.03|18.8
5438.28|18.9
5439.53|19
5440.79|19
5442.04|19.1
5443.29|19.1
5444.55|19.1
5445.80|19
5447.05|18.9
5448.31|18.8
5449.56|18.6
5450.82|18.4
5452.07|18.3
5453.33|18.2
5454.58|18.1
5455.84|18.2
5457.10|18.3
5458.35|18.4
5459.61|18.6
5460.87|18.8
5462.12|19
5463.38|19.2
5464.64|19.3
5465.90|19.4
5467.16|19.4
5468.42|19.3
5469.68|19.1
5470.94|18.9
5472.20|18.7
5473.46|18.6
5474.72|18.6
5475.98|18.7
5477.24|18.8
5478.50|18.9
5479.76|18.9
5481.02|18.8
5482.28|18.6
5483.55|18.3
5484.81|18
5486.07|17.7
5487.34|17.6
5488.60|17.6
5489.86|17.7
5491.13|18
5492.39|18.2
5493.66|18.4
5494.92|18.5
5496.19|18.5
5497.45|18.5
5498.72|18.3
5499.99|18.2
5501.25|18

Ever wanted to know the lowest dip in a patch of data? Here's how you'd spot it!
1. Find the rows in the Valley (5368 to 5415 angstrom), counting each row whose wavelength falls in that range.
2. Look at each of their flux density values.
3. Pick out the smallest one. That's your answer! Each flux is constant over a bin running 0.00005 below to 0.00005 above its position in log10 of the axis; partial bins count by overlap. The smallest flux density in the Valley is 16.7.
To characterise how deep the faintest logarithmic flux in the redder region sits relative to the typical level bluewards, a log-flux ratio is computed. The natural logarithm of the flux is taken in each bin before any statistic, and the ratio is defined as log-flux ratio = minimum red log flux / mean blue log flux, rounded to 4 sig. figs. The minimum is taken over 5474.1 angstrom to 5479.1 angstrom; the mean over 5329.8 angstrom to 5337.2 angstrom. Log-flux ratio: 1.054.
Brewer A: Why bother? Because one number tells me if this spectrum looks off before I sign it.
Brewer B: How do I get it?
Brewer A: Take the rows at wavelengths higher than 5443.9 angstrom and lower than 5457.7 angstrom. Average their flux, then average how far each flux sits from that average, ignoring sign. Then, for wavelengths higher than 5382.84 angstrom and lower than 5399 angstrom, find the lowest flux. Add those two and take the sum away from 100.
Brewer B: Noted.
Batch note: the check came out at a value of 82.59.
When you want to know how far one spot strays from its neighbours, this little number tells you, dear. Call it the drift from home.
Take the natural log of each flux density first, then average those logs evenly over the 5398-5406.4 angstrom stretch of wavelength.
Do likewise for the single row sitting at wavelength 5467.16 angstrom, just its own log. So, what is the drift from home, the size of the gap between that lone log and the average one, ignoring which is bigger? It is 0.137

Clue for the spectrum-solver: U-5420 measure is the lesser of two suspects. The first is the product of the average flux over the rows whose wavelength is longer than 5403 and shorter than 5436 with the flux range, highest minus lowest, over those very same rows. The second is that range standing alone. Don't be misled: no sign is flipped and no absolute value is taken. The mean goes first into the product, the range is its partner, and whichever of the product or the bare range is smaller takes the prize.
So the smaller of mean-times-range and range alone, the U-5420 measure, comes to 1.90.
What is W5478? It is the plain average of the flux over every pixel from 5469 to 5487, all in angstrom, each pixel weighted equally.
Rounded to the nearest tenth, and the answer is 18.6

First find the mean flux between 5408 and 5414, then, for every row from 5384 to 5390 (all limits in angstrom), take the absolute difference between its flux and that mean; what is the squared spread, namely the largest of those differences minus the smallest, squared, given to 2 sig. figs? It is 1.2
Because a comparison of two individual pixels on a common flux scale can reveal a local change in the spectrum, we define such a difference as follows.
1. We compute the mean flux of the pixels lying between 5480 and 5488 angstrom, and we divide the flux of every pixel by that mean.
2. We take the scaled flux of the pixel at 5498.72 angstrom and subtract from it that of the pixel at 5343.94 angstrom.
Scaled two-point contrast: 0.066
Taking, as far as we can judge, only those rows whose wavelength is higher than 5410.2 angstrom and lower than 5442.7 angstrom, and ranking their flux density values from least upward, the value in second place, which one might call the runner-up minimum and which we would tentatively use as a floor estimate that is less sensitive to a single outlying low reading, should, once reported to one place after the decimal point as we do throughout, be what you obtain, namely 16.9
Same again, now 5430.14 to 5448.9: 17.8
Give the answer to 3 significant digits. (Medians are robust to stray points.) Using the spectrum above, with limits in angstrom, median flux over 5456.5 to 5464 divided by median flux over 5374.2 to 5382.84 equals 1.02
